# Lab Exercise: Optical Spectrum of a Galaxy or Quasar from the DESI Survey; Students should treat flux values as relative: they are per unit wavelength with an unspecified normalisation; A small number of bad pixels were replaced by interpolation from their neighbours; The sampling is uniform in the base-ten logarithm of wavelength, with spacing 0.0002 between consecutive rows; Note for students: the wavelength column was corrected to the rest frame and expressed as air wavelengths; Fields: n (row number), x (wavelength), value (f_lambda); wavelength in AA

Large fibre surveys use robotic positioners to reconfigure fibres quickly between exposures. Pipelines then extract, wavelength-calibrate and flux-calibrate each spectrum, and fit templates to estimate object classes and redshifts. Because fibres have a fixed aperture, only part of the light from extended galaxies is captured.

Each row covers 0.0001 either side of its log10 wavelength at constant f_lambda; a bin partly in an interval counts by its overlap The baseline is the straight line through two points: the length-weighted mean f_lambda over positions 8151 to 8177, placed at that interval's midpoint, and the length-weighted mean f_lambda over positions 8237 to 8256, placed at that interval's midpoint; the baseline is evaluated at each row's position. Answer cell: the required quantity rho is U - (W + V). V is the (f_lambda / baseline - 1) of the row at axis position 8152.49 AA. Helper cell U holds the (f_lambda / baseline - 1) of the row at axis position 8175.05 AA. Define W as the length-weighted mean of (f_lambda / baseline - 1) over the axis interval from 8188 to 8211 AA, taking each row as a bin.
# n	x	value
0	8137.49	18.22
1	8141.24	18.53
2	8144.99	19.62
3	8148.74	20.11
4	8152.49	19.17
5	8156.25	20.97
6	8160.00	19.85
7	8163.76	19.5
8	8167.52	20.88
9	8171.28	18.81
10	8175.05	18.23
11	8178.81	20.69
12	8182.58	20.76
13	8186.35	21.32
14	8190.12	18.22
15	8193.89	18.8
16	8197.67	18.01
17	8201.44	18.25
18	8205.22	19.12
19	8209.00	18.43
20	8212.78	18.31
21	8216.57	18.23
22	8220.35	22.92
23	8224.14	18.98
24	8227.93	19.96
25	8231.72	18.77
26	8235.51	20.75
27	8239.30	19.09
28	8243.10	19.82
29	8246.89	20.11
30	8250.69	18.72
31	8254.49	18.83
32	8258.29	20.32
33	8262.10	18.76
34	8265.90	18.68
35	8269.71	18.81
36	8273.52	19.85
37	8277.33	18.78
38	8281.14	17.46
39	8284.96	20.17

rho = 0.01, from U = -0.070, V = -0.03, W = -0.05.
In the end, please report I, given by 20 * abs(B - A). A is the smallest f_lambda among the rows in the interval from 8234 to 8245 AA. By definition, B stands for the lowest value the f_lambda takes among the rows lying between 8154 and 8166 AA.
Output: 8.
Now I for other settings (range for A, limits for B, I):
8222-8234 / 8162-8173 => 1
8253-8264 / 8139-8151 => 5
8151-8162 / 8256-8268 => 10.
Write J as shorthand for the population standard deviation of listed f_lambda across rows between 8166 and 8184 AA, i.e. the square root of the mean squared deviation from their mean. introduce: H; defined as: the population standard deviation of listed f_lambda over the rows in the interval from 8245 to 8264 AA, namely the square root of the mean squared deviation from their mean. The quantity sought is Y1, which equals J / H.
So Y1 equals 1.6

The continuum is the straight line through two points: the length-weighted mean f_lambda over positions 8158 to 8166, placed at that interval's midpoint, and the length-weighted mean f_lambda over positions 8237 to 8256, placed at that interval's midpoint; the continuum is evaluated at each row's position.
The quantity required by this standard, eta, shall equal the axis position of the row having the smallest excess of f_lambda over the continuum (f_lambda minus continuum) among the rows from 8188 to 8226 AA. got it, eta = 8197.67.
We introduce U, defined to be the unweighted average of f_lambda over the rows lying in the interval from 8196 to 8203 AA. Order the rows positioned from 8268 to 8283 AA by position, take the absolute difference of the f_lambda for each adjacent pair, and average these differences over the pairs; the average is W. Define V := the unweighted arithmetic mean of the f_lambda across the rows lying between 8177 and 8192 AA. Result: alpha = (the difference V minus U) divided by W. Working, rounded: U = 18.1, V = 20.2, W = 1.14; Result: 1.9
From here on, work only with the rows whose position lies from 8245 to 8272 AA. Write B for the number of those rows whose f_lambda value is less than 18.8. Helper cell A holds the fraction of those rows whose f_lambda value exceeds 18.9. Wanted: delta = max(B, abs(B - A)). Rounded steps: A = 0.3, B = 3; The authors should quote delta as 3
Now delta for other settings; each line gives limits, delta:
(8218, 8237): 1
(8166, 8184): 1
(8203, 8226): 3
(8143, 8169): 1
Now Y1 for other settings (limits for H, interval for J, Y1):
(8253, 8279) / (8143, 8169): 1.0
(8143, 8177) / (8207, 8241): 1.7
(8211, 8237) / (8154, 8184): 0.6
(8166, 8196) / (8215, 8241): 1.2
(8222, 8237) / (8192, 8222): 1.9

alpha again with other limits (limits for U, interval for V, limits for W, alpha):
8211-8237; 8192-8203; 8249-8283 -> -1.6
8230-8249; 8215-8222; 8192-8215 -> 1.6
